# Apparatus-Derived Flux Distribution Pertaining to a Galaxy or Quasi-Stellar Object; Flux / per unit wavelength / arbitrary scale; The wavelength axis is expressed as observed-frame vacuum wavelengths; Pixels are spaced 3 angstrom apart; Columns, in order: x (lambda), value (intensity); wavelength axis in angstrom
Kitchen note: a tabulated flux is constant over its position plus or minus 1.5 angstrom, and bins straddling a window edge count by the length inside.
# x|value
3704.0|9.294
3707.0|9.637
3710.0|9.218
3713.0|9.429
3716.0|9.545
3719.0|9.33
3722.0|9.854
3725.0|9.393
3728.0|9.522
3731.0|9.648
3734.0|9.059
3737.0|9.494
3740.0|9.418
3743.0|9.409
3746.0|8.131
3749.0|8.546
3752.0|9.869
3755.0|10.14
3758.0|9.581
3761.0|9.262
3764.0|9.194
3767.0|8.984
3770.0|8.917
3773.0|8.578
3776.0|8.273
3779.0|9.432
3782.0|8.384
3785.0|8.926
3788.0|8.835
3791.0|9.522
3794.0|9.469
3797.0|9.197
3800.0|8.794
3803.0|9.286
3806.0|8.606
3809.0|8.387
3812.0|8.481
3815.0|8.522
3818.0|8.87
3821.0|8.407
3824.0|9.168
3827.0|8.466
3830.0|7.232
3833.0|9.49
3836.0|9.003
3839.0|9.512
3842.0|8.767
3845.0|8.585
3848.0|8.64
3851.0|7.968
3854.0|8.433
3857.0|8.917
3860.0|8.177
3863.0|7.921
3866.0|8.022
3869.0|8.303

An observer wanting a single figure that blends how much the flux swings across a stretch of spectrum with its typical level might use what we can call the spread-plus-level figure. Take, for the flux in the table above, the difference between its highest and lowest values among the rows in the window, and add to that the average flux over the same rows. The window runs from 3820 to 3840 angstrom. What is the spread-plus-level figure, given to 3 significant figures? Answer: 11.0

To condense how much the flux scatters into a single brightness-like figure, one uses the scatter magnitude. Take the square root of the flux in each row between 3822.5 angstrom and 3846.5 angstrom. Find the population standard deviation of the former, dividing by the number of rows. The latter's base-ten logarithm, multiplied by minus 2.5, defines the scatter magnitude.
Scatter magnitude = 2.3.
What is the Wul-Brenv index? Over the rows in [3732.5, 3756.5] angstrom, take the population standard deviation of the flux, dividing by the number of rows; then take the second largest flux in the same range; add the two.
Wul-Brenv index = 10.5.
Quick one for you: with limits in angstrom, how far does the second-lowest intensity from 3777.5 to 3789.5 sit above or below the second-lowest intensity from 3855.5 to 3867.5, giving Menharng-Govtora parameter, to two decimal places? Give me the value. 0.81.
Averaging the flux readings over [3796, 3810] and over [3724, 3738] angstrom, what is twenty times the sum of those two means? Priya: 366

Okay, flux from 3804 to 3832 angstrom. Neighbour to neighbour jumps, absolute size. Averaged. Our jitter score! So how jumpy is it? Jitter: 0.48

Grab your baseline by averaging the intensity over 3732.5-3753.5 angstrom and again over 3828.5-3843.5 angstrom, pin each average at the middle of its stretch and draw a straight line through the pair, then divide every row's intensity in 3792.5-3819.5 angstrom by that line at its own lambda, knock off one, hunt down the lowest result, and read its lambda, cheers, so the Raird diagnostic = 3809.0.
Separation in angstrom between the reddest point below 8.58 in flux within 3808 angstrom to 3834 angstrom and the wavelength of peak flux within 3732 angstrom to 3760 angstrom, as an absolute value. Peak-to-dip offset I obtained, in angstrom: 75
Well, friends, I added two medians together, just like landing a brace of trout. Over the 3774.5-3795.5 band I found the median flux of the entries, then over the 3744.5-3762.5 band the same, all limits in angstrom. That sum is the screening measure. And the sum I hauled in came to 18.3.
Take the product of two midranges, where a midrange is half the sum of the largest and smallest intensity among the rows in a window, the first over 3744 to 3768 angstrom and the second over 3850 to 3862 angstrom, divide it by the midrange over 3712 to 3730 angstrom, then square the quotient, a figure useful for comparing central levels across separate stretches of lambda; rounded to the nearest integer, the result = 65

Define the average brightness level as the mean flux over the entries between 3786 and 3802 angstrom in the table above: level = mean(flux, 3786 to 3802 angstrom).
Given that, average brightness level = 9.16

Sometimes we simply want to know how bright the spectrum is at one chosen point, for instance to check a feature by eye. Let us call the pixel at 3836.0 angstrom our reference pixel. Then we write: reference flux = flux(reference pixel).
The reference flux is 9.003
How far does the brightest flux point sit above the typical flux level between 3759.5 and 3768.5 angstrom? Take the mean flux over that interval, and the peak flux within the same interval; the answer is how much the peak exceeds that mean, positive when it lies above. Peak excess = 0.12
